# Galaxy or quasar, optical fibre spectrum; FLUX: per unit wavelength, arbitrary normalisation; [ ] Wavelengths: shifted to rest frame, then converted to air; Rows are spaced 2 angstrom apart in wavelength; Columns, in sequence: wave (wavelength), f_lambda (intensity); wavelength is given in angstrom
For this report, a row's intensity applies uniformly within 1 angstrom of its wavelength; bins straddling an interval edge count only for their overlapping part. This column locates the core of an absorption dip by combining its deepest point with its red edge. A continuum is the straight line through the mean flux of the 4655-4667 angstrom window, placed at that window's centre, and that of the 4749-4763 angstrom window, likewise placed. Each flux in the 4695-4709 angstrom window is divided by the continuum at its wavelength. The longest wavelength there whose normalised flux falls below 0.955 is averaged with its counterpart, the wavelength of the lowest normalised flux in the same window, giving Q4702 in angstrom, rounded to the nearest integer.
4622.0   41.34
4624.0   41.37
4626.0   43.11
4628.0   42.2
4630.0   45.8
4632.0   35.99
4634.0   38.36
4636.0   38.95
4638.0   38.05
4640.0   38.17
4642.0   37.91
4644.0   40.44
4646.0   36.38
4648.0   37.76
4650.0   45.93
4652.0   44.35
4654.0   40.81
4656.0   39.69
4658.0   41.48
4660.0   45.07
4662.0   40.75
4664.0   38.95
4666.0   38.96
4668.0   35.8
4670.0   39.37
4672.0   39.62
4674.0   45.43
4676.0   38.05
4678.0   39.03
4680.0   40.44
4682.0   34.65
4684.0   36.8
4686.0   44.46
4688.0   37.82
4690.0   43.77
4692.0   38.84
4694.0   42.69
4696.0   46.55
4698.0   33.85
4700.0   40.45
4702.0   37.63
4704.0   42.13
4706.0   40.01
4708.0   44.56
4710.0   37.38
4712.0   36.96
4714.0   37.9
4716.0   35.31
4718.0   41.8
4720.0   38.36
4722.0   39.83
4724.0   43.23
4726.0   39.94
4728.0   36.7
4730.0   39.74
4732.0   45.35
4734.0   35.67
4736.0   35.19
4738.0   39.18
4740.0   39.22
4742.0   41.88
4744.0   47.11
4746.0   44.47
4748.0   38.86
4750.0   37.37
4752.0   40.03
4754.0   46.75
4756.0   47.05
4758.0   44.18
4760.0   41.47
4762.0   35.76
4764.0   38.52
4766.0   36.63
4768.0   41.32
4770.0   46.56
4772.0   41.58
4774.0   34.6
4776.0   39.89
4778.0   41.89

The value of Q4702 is 4700 angstrom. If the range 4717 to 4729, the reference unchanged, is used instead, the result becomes 4728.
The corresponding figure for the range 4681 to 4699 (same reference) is 4698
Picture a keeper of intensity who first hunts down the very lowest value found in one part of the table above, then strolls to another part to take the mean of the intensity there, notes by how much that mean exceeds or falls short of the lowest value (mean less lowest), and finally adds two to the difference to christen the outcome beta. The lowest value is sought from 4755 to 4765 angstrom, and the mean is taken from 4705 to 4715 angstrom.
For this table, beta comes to 6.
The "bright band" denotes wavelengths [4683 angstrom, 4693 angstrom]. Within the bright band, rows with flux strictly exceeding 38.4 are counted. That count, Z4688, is 3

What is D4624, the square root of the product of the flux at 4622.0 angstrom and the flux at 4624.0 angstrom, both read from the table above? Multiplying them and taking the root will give 41.4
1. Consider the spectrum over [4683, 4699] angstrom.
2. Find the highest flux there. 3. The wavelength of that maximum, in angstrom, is 4696.0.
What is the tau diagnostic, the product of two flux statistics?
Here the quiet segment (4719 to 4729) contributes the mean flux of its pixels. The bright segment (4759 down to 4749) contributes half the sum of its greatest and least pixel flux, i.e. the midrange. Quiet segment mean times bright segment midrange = 1672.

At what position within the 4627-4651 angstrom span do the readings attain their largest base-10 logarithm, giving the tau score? 4650.0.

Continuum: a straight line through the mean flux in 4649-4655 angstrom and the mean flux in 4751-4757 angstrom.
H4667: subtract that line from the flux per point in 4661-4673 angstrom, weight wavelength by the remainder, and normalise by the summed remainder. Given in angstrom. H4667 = 4667.3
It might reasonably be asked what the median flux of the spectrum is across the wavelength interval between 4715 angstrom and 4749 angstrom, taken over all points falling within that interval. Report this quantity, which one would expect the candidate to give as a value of 39.7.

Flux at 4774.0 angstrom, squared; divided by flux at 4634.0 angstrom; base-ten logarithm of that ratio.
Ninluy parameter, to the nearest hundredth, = 1.49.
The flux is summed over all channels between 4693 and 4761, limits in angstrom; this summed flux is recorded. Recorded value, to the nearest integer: 1379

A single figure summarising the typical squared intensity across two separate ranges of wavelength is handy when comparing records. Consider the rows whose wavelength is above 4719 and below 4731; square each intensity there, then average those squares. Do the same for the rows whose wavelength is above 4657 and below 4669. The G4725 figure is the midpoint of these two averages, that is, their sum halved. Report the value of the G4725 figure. 1598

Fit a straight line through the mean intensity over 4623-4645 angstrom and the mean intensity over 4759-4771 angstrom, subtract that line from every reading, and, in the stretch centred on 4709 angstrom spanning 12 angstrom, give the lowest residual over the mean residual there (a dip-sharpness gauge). 14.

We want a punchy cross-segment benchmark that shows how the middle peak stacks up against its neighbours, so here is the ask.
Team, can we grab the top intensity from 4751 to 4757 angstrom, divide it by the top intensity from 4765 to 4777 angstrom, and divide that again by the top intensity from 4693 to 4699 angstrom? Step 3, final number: 0.0217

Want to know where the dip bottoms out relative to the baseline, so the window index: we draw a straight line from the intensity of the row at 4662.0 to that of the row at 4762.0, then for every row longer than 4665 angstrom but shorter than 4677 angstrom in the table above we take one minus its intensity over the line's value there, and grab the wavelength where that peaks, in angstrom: 4668.0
